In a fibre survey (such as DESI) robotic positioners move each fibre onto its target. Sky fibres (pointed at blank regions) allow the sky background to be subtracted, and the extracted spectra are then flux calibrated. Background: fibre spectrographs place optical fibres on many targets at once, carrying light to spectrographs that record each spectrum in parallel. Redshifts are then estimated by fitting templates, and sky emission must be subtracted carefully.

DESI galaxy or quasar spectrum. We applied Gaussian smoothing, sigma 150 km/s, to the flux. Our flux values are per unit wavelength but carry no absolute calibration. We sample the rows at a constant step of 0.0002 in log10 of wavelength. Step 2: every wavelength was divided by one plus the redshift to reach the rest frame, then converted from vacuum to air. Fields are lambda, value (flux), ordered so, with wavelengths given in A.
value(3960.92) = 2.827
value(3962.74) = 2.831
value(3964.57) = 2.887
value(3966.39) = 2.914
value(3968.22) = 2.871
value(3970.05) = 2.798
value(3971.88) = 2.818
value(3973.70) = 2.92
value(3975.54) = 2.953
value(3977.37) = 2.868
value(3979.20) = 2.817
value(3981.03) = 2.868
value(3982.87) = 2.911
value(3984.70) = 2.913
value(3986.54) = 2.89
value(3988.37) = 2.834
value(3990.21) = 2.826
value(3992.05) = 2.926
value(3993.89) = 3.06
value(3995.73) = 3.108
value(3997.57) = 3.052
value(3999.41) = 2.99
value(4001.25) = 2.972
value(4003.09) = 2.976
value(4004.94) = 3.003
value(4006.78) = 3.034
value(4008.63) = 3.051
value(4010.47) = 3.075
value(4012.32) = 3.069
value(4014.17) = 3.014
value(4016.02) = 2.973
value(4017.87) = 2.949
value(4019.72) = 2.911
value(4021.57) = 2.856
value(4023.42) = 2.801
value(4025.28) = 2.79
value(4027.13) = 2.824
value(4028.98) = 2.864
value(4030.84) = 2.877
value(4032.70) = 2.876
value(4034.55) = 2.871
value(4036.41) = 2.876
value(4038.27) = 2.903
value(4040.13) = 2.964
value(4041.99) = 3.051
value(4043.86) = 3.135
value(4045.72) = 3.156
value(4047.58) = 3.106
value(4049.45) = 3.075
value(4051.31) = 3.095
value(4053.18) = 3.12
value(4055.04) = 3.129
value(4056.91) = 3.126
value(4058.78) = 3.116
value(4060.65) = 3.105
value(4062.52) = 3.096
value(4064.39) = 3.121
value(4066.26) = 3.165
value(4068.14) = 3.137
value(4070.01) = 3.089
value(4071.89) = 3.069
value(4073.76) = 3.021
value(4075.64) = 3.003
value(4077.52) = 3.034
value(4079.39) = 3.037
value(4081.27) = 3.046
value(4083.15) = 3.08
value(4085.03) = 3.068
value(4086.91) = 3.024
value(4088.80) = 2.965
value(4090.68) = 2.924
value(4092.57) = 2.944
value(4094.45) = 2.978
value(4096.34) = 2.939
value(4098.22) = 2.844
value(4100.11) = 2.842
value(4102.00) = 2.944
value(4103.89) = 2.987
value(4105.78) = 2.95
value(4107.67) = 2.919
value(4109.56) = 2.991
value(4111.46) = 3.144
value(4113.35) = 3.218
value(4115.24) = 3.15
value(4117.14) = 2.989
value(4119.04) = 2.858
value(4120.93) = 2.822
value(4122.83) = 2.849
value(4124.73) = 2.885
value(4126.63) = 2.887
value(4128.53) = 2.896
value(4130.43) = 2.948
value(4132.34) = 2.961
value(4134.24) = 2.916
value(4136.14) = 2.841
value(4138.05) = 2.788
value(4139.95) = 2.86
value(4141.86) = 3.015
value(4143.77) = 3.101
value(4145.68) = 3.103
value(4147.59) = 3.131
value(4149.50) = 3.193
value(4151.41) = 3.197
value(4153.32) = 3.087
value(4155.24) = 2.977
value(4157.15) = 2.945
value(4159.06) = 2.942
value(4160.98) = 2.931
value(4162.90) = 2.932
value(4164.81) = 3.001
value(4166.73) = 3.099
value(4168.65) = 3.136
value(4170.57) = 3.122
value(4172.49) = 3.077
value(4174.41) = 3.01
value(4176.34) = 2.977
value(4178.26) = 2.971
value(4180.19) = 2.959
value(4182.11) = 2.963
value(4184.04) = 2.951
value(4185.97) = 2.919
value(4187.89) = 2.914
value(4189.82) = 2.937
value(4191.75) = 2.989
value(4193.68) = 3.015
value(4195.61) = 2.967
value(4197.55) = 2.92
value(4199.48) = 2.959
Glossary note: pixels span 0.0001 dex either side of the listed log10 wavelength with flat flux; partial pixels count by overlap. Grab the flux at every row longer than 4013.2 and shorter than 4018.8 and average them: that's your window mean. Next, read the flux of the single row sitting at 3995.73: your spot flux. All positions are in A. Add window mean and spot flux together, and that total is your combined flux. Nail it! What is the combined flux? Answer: 6.09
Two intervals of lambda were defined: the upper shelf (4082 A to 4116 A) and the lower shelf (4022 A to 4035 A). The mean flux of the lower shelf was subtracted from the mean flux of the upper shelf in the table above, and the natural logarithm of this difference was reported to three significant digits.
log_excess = -1.89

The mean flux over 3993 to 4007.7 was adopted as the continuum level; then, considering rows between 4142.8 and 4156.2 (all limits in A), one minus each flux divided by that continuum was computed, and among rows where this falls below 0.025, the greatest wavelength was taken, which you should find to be 4155.24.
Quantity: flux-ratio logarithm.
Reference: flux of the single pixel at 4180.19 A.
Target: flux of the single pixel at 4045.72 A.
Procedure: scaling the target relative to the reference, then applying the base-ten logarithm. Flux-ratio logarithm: 0.03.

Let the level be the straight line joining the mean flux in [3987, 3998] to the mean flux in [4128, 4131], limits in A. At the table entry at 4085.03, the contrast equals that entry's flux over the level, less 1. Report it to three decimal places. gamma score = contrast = 0.045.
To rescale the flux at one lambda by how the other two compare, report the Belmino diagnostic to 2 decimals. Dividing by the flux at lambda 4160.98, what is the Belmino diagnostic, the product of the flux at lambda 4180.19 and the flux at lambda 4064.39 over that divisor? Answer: 3.15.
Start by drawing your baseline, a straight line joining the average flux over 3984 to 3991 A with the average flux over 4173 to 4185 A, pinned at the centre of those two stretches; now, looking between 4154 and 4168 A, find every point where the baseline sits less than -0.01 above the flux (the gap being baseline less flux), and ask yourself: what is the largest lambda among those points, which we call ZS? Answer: 4166.73 A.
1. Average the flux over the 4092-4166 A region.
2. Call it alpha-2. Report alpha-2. 2.97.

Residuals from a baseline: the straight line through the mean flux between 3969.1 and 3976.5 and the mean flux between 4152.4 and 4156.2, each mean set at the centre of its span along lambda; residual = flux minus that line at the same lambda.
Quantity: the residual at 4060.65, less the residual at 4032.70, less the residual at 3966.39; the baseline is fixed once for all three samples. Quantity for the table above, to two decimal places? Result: 0.16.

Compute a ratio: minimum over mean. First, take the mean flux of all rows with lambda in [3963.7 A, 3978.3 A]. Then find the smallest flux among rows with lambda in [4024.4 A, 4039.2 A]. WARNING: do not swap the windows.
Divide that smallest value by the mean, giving 0.97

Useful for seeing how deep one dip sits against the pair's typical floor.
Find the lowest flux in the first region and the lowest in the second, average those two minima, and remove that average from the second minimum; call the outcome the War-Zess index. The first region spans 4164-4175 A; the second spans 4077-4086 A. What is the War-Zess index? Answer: 0.02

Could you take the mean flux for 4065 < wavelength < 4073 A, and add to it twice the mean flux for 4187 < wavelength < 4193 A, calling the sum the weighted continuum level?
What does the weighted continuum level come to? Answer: 9.01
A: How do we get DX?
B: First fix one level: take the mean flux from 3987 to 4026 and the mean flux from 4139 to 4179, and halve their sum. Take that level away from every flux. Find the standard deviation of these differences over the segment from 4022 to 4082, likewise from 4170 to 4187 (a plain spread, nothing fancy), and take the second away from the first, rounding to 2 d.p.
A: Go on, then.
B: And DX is 0.05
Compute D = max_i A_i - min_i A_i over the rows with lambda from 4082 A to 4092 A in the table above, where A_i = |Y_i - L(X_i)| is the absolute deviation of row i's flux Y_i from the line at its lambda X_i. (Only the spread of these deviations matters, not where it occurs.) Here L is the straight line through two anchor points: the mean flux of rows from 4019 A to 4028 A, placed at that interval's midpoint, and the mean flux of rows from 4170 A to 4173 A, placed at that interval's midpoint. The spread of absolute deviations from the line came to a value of 0.125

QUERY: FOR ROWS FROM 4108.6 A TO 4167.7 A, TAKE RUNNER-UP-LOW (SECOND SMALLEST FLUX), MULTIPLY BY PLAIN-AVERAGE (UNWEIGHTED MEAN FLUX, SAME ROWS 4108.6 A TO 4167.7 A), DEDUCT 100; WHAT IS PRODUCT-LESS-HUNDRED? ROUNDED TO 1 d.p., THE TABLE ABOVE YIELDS -91.6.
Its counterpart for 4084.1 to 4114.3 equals -91.5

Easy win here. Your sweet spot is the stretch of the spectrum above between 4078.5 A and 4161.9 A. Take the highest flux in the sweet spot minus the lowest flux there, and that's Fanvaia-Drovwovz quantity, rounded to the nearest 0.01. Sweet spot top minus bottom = 0.43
